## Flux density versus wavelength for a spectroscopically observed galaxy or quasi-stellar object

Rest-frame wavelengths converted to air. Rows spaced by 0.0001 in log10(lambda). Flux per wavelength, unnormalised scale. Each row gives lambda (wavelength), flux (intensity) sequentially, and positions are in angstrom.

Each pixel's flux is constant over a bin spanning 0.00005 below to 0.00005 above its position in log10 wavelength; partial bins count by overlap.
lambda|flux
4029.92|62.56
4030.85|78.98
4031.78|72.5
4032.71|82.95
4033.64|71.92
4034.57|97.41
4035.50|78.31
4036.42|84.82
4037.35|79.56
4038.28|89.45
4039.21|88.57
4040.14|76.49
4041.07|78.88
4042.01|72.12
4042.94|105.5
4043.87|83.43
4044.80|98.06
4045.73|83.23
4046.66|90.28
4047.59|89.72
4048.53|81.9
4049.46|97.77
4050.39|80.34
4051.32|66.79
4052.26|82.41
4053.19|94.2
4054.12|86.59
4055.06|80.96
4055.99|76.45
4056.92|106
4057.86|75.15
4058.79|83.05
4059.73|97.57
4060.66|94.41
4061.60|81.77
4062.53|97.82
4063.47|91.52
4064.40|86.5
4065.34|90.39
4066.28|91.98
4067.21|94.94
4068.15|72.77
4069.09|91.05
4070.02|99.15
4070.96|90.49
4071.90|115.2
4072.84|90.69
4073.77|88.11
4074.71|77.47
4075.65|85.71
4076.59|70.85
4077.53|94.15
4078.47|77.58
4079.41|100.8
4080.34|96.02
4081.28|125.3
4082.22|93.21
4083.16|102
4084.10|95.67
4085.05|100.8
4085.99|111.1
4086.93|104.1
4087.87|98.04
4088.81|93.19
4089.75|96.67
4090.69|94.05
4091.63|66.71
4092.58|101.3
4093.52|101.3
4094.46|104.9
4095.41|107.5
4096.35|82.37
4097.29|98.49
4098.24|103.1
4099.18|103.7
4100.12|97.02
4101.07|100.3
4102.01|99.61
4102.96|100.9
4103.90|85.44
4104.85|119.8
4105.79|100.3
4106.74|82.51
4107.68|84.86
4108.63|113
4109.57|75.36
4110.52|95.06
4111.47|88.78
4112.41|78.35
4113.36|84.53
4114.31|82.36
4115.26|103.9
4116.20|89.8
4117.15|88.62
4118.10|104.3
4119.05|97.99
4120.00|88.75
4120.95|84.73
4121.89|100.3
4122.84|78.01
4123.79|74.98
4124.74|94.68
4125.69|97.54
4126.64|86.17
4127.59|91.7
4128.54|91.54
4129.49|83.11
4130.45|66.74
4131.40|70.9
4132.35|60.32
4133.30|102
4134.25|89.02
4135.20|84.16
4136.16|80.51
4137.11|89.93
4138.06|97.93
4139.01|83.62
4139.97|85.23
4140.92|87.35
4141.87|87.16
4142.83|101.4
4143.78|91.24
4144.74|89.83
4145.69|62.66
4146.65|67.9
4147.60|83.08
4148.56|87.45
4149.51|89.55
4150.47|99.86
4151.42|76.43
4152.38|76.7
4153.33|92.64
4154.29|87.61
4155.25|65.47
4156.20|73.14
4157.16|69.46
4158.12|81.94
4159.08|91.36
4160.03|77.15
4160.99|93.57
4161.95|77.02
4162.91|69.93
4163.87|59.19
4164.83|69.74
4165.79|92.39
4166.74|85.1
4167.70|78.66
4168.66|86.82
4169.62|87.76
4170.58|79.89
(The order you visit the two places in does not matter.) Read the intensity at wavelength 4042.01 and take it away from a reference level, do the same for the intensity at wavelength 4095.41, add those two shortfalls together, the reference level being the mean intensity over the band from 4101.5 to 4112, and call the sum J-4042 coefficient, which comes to 10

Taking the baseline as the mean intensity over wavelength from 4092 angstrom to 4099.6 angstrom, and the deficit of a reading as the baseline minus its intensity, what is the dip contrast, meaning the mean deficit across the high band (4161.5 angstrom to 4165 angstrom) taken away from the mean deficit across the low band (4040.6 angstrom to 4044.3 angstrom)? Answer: -16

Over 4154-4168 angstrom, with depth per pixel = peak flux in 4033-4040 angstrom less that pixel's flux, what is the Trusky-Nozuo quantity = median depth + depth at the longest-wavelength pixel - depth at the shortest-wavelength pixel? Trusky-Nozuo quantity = 29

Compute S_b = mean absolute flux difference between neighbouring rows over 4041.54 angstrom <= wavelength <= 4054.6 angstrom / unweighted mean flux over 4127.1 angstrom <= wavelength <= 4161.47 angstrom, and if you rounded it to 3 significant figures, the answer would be 0.168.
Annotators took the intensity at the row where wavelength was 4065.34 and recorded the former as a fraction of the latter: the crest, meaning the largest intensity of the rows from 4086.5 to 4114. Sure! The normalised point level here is 0.755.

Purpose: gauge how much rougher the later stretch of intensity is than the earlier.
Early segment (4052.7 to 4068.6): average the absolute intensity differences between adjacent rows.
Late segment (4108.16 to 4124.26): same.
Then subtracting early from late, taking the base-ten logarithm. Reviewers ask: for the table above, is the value 0.12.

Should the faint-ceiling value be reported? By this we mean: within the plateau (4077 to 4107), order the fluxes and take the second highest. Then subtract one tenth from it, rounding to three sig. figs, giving 120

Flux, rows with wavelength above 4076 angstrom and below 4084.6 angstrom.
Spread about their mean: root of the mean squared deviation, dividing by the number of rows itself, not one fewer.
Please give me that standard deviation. 14.5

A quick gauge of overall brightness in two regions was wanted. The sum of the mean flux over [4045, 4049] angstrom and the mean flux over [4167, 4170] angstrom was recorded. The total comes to 171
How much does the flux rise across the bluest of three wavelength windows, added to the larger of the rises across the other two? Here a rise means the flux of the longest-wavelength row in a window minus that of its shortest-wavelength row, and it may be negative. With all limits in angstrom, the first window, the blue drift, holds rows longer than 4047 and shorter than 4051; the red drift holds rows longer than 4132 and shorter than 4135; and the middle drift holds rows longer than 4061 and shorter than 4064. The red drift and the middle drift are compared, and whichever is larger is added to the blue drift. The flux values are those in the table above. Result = 19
